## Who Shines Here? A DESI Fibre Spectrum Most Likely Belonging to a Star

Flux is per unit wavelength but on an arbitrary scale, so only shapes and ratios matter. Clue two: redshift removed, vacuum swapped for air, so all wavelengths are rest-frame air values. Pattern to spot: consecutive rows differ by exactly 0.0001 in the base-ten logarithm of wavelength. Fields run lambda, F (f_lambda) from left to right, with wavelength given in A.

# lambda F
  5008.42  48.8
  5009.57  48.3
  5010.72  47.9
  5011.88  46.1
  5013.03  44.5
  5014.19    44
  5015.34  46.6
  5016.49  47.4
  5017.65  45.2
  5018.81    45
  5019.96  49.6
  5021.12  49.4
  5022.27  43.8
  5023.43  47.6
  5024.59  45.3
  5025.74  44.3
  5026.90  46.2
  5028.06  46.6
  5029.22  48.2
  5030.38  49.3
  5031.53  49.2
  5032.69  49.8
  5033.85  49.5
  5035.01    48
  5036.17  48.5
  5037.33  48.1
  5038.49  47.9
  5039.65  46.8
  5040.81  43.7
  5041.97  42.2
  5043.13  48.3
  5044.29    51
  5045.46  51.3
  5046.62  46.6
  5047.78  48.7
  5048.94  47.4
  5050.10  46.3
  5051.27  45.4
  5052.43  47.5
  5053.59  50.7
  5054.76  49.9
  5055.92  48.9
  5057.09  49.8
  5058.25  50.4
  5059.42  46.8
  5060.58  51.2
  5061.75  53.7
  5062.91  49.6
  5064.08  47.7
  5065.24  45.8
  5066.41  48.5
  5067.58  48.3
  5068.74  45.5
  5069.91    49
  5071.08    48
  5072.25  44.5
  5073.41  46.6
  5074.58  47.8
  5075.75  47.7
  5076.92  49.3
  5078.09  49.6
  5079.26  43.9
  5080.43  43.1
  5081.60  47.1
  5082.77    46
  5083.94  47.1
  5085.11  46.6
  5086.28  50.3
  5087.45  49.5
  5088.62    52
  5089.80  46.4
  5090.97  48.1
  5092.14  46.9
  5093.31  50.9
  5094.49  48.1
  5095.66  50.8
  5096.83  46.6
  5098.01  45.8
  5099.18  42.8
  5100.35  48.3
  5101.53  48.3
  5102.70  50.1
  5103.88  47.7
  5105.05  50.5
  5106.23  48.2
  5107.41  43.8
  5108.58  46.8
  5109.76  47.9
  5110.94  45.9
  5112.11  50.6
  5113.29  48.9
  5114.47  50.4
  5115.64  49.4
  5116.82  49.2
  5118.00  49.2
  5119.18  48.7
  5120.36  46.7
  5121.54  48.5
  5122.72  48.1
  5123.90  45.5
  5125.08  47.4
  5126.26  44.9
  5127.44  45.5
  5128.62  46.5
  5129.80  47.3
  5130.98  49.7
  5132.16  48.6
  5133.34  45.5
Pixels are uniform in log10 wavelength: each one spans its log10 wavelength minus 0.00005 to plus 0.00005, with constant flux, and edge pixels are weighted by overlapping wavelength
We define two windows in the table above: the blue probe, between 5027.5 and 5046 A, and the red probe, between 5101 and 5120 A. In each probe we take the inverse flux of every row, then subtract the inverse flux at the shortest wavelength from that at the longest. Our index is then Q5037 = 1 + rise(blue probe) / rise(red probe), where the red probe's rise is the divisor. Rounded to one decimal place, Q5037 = 12.6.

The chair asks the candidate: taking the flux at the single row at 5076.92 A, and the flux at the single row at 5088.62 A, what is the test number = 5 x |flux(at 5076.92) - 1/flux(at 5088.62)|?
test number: 246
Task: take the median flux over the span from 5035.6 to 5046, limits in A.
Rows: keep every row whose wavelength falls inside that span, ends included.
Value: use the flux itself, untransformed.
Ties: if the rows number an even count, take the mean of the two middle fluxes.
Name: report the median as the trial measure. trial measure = 48.1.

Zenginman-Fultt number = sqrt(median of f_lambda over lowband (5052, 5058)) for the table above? 7.06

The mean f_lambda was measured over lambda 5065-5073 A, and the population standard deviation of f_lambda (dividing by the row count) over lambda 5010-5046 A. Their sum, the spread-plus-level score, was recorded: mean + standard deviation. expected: 49.4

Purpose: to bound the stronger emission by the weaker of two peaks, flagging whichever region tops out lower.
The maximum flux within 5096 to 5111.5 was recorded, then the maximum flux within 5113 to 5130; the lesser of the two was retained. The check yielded 50.4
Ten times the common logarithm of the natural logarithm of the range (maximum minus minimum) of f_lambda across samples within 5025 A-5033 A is 2.3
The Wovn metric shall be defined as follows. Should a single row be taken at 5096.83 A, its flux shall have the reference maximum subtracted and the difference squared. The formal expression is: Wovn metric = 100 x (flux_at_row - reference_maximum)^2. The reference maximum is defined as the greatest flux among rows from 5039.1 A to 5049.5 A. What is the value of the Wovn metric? 2209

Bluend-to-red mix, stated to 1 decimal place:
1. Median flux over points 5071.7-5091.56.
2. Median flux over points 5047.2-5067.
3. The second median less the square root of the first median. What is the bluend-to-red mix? 41.8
